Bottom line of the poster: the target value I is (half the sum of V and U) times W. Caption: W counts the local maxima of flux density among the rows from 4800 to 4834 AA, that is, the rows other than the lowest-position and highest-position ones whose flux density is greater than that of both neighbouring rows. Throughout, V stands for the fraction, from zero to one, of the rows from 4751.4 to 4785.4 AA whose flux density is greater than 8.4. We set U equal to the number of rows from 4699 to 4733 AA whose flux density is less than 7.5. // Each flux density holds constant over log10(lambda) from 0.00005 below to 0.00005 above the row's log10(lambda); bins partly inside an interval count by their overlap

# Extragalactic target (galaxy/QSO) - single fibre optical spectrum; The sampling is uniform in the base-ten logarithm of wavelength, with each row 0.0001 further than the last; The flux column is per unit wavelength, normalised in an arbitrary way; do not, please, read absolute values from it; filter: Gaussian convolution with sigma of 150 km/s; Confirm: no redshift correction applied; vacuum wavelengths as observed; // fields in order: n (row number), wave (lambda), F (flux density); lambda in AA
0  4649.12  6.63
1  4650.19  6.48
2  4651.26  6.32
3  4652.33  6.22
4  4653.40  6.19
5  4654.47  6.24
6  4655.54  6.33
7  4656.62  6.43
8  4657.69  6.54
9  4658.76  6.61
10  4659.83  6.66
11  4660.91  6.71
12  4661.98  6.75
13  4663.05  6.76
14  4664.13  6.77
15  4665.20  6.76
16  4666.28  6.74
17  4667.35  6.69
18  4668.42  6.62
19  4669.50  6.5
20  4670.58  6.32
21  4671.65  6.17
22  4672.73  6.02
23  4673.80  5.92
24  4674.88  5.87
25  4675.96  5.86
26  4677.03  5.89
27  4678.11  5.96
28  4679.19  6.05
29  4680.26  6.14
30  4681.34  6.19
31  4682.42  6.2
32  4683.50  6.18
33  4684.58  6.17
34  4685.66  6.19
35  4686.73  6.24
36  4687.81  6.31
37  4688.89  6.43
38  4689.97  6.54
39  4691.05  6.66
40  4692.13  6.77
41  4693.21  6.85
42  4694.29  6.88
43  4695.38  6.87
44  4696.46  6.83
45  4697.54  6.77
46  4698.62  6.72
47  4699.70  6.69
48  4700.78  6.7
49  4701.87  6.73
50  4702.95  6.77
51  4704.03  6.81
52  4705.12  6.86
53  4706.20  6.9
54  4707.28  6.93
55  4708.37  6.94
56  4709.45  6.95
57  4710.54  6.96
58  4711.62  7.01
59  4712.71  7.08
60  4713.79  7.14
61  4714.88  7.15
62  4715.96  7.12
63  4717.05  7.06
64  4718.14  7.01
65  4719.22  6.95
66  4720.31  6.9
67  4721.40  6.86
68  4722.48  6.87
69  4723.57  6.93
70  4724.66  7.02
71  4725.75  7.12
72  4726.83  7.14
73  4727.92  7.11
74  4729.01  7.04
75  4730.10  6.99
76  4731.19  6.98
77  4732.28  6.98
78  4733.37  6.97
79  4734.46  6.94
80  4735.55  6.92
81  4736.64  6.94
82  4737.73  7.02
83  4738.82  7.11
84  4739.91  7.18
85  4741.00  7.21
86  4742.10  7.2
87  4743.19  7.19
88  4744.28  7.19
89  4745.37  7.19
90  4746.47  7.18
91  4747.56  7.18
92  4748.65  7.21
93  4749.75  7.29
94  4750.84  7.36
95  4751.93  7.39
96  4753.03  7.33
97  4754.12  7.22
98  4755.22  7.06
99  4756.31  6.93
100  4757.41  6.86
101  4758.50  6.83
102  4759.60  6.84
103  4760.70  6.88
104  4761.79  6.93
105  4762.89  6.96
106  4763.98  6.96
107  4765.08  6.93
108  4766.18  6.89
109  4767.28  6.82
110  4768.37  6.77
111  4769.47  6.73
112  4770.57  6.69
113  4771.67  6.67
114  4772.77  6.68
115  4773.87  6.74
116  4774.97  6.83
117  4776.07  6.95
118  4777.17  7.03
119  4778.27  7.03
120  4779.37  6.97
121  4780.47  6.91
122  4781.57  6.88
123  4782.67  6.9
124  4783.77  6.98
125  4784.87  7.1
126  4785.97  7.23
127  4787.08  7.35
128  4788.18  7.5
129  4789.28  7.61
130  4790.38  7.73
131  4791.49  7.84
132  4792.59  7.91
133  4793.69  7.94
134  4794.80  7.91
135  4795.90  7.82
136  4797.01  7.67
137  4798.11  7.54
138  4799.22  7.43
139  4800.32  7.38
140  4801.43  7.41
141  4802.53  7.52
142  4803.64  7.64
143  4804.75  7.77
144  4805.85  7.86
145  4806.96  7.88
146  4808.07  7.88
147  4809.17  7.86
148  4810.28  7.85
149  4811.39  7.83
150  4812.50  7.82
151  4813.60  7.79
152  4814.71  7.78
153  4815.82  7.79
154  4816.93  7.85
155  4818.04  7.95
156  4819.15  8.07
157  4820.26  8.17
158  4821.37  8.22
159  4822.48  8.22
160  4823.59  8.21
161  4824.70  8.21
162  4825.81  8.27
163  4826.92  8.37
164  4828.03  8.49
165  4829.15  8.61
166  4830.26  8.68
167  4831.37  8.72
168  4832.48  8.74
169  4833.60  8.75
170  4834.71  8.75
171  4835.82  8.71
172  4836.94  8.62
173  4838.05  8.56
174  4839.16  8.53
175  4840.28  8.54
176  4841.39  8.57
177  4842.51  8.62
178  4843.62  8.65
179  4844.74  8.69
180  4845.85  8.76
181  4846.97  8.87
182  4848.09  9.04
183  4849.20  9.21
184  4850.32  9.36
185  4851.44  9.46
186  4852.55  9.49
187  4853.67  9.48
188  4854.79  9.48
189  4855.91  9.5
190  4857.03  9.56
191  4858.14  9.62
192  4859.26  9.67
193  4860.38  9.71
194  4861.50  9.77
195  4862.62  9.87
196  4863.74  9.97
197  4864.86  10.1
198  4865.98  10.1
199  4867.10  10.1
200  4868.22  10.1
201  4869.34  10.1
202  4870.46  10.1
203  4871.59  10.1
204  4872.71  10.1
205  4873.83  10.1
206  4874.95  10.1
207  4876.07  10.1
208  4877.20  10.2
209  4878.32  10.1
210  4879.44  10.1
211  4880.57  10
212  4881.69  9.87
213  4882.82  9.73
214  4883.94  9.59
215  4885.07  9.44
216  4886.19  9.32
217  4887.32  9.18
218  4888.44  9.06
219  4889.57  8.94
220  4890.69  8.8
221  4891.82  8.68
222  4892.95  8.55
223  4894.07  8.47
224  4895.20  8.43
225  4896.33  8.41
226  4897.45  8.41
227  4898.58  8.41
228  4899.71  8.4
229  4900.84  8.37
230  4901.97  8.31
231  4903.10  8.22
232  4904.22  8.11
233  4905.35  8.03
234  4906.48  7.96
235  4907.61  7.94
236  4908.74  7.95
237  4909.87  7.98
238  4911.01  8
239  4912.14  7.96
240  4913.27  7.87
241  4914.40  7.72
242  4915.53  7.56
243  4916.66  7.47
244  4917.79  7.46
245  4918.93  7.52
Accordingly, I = 0.0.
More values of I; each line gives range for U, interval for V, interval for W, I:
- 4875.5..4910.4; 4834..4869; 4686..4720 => 1.0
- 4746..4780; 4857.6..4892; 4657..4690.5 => 32.0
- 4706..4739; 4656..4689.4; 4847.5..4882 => 31.0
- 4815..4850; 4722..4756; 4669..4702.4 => 0.0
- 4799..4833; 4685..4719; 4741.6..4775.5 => 1.5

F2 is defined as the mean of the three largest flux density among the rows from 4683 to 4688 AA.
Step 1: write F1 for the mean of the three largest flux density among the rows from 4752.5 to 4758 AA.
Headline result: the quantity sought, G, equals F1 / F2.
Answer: 1.15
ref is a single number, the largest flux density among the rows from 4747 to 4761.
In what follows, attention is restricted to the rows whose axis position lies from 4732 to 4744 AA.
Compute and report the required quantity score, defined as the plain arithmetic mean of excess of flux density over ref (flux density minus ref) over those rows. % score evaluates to -0.3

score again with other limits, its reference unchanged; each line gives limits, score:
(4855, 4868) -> 2.4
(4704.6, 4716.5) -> -0.4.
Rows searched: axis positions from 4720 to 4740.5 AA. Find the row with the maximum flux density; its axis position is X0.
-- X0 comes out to 4739.91 AA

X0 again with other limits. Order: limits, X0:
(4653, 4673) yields 4664.13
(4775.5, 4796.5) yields 4793.69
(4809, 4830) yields 4829.15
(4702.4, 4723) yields 4714.88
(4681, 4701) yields 4694.29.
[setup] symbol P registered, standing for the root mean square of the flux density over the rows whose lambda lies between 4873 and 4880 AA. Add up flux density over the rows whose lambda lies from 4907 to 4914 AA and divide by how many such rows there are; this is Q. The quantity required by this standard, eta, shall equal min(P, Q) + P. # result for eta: 18.1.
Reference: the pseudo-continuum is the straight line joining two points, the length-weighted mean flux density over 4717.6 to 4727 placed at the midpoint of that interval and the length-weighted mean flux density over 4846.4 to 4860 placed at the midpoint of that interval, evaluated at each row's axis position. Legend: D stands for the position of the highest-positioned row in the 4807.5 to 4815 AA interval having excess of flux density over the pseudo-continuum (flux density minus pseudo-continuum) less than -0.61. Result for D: 4814.71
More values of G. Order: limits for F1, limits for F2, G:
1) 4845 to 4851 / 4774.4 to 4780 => 1.31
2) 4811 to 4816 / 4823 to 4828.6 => 0.93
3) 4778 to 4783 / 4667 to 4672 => 1.06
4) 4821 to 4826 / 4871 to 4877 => 0.82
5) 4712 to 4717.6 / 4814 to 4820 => 0.90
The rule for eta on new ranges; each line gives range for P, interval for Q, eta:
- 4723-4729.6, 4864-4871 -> 14.1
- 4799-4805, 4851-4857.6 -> 15.1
